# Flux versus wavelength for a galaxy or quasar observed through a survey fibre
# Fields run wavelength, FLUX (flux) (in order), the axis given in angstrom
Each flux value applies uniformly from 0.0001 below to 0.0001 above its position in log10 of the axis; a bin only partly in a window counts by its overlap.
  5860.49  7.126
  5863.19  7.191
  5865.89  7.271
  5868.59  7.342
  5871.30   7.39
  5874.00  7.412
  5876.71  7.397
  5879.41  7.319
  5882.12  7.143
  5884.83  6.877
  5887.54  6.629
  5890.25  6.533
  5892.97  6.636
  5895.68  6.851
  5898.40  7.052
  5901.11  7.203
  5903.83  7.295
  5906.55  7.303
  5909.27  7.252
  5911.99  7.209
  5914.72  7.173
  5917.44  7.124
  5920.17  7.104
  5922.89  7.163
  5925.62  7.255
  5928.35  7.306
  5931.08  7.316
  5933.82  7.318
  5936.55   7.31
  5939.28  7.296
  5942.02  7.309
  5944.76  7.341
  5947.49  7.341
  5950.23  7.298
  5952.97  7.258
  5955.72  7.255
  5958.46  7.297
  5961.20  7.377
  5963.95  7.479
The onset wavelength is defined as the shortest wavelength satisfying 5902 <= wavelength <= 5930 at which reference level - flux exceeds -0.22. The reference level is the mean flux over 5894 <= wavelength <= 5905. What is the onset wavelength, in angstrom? 5903.83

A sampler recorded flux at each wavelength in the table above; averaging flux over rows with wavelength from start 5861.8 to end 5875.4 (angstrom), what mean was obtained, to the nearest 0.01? 7.32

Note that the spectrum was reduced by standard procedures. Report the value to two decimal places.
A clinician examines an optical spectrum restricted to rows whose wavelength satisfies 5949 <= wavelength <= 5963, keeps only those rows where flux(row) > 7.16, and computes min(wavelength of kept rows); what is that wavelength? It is 5950.23 angstrom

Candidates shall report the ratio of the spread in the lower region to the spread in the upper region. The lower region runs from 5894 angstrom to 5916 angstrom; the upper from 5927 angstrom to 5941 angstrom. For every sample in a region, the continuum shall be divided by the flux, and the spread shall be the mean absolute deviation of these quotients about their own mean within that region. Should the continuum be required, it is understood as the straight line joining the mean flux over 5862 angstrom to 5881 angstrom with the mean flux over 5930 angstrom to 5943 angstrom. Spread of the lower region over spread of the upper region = 18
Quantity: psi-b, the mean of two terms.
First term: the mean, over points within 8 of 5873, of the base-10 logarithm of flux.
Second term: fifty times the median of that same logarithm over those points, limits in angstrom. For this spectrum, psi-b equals 22.11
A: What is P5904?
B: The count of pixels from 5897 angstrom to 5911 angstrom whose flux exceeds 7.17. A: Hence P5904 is 4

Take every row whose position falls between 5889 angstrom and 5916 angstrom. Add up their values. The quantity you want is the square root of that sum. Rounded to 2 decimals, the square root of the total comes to 8.40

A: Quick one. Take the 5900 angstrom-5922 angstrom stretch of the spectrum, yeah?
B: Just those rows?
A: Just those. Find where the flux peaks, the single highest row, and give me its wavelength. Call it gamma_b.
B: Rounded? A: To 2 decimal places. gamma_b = 5906.55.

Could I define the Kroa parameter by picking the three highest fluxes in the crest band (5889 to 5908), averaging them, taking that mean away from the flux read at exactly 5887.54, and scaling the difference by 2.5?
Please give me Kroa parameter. -1.6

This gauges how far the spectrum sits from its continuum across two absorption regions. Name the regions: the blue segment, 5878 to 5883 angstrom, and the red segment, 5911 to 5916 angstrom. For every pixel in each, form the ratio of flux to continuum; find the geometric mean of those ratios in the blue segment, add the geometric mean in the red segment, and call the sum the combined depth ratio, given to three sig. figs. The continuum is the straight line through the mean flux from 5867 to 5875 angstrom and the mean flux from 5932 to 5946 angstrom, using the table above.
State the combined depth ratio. 1.96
